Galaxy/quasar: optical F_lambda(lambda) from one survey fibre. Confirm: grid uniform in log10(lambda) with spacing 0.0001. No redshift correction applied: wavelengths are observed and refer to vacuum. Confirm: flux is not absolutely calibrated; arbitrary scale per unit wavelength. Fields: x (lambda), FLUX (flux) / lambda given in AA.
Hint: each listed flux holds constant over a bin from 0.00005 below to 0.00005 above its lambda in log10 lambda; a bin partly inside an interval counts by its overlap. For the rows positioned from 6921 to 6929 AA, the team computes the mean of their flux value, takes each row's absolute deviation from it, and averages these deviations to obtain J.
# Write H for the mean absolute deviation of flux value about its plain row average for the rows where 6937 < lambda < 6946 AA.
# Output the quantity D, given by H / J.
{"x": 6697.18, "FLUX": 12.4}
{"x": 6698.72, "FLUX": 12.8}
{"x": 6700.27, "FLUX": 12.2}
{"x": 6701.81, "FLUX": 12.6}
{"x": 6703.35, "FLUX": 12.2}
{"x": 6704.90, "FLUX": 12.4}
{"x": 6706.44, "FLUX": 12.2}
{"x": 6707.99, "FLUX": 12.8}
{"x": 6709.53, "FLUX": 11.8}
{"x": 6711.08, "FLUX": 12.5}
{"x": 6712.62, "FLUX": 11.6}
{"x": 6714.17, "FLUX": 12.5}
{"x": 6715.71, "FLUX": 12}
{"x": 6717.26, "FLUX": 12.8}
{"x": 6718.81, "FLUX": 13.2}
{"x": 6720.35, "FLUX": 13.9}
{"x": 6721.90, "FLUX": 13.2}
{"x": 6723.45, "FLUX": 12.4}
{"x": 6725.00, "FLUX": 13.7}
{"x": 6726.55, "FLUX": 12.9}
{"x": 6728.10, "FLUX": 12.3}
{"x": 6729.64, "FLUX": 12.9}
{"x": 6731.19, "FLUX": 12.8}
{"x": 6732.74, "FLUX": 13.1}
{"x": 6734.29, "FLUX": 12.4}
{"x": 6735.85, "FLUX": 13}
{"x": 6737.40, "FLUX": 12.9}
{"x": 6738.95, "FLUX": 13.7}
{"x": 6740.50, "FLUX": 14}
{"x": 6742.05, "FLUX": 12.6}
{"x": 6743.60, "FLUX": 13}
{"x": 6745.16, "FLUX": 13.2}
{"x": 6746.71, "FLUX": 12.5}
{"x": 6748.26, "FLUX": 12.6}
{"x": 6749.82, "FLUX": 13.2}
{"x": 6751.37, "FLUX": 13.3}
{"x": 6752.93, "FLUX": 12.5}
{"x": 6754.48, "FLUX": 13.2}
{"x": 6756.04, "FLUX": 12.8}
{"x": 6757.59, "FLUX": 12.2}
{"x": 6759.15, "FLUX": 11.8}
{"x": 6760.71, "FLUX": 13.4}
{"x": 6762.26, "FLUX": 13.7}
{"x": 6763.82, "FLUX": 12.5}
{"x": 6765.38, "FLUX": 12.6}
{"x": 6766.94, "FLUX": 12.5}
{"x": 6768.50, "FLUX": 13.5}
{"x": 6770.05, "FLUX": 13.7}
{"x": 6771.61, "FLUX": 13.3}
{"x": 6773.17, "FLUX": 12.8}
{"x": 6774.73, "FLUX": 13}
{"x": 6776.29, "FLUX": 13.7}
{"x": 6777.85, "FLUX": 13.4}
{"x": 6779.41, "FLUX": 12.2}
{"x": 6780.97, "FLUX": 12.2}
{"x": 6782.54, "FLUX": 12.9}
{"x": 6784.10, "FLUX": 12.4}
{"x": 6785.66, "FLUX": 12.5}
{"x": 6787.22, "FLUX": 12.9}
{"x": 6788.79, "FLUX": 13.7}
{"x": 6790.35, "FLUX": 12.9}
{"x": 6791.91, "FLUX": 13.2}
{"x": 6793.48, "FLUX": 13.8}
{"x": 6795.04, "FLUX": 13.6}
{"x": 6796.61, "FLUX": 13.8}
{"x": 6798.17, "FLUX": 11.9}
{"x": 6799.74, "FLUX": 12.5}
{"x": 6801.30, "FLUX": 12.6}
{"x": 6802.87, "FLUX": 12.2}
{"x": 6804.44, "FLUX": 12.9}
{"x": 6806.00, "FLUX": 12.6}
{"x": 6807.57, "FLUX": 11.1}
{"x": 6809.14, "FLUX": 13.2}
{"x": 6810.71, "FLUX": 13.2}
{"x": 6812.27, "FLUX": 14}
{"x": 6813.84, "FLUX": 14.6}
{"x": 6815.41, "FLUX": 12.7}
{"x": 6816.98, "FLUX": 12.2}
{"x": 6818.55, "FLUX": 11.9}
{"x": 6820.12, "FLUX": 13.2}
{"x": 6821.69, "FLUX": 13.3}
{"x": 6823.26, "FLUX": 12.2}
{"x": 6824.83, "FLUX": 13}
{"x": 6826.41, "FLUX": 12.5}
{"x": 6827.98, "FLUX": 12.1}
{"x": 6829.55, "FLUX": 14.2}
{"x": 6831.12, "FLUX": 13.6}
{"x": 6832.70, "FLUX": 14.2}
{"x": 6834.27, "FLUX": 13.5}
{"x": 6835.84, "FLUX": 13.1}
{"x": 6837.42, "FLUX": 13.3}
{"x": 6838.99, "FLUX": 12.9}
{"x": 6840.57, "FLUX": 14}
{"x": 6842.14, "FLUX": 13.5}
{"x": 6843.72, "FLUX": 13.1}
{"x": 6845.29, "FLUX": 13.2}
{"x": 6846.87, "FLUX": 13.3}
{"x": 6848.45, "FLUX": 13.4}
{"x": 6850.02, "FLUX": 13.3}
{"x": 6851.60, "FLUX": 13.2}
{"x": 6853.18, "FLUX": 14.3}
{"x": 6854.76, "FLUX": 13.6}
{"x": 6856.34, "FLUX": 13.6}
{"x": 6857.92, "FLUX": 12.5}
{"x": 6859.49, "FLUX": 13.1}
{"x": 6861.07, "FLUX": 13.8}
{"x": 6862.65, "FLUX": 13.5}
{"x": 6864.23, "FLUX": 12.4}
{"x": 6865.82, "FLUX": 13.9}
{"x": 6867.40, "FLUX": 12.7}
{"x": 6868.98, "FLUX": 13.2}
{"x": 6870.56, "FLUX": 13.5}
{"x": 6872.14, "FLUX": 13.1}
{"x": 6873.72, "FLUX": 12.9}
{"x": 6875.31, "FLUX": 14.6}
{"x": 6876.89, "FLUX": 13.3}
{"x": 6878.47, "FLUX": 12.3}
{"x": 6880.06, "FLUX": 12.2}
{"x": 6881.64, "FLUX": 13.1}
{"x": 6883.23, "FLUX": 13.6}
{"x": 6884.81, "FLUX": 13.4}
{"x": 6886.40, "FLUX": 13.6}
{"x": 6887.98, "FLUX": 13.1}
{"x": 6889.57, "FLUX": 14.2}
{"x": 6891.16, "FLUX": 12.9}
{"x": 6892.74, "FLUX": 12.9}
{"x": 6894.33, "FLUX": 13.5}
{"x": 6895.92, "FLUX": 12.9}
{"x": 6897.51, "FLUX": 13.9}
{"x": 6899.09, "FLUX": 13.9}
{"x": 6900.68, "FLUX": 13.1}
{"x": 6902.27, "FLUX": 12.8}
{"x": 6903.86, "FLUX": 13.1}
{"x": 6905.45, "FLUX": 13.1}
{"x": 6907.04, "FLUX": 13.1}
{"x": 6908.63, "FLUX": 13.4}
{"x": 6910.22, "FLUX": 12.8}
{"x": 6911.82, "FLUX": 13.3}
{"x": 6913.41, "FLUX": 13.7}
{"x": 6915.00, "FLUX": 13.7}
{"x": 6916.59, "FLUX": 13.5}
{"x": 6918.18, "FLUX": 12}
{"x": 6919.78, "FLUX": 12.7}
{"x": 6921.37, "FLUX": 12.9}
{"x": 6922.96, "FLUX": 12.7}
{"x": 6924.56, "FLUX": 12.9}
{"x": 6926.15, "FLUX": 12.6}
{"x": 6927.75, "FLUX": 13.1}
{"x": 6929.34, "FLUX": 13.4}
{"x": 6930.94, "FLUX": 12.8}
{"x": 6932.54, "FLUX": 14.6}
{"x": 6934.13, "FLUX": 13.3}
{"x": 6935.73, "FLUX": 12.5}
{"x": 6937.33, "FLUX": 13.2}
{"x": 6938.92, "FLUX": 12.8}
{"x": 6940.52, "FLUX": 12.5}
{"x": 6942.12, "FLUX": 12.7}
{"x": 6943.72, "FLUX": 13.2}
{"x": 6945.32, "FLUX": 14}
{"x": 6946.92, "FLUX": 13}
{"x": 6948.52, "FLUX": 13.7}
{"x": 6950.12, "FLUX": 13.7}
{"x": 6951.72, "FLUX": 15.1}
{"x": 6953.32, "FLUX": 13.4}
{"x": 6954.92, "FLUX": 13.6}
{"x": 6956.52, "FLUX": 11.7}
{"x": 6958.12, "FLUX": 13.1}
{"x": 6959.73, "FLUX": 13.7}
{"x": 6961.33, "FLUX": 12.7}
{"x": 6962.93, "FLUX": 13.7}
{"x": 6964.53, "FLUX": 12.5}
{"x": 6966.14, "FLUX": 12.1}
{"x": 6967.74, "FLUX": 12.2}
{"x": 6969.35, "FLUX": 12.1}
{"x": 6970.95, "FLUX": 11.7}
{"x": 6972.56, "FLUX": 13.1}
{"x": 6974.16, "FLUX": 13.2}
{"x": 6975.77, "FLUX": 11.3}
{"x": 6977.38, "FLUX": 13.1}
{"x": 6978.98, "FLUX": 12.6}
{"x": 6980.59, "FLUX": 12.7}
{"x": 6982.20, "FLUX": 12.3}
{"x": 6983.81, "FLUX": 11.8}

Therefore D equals 2.63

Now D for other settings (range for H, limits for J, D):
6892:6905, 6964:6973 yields 1.10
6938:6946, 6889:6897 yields 0.98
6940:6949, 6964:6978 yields 0.83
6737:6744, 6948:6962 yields 0.80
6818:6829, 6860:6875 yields 1.21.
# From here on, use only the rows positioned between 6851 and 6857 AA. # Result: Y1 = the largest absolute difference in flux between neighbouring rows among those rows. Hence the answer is 1.10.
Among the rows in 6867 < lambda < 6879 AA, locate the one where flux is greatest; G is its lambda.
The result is 6875.31 AA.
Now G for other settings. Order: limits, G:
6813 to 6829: 6813.84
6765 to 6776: 6770.05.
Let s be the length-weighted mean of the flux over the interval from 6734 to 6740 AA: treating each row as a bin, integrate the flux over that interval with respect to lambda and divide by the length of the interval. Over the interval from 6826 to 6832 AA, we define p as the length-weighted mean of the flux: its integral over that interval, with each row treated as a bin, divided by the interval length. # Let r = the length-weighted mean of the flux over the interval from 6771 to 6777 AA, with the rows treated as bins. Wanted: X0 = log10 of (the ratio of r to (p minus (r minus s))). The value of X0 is 0.005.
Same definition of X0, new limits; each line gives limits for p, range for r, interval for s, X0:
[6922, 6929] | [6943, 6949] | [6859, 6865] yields 0.028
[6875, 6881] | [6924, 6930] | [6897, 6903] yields -0.013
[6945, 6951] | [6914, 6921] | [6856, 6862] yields -0.027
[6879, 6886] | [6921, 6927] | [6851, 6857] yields -0.039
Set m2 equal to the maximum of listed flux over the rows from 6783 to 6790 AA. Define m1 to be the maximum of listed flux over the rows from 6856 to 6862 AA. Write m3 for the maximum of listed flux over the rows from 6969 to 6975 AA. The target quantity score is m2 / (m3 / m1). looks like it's 14.3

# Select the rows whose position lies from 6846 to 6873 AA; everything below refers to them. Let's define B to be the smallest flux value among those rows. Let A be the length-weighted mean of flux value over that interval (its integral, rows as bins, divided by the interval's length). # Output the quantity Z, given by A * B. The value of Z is 165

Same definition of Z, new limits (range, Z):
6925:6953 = 166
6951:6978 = 145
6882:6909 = 170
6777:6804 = 153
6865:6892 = 162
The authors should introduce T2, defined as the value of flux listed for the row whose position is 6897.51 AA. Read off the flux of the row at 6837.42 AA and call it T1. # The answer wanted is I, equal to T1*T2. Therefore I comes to 185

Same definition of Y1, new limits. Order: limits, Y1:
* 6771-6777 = 0.70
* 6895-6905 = 1.00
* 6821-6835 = 2.10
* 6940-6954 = 1.70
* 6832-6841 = 1.10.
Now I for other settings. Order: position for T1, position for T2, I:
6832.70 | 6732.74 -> 186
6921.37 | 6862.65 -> 174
